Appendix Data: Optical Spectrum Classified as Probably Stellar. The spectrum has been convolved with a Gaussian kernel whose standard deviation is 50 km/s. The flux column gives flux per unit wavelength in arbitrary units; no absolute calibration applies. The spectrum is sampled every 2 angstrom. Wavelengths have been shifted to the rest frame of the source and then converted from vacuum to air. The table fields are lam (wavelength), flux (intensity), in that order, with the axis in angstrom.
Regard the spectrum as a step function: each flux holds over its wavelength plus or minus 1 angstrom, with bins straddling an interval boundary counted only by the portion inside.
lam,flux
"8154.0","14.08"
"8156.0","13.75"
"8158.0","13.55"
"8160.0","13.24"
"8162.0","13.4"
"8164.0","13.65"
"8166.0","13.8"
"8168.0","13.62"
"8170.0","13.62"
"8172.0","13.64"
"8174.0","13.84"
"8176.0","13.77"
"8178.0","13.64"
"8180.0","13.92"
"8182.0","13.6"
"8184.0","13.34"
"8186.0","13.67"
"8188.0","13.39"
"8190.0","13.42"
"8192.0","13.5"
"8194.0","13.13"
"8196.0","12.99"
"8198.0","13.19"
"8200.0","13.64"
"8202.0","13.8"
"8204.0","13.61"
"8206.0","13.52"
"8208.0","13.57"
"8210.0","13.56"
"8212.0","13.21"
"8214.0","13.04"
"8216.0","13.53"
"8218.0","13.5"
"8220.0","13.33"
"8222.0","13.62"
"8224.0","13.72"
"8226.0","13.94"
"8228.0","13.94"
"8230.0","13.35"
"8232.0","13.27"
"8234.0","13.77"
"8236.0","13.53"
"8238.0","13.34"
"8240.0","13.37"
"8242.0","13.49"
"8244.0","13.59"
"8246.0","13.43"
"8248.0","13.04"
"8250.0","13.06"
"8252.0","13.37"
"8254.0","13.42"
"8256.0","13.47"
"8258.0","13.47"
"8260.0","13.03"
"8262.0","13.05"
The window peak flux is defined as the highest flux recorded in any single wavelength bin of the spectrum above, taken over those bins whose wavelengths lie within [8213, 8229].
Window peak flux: 13.94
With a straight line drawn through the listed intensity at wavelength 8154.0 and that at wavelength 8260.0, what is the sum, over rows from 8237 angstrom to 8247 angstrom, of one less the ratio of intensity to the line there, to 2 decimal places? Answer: -0.09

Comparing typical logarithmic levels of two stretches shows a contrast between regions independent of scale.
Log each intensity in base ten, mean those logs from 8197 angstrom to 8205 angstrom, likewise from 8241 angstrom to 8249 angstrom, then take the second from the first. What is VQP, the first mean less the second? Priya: 0.006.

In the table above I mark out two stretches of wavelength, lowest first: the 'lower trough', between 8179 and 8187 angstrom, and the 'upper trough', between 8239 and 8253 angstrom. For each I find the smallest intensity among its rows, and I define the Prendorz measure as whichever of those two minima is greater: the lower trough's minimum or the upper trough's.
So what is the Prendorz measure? 13.34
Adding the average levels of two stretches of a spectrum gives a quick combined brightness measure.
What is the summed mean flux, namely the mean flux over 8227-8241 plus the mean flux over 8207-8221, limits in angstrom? 26.9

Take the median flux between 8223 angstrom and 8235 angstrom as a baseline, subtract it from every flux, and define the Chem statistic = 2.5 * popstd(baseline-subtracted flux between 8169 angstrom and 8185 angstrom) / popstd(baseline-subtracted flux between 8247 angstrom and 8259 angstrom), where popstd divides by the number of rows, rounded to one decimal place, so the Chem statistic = 2.3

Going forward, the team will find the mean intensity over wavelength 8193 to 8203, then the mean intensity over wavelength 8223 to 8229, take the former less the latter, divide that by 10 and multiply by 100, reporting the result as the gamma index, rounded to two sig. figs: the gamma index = -5.2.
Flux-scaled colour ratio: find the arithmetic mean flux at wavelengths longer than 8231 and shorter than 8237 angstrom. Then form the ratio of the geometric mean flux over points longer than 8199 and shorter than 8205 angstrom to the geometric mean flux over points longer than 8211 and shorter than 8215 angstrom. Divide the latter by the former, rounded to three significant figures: 0.0771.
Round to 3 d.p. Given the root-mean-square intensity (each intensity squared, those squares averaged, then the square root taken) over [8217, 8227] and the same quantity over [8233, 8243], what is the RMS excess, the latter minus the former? -0.123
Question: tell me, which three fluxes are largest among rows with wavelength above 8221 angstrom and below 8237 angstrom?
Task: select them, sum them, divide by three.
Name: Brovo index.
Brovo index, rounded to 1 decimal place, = 13.9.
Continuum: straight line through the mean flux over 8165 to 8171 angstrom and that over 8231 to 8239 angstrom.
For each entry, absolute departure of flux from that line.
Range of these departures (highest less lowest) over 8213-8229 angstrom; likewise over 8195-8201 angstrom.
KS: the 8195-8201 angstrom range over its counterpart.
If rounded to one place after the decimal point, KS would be 1.1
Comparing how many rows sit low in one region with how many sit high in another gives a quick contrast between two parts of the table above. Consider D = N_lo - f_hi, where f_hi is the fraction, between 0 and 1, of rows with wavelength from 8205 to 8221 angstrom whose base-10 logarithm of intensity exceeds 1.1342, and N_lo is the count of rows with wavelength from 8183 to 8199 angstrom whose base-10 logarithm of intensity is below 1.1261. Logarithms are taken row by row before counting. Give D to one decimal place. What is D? 4.0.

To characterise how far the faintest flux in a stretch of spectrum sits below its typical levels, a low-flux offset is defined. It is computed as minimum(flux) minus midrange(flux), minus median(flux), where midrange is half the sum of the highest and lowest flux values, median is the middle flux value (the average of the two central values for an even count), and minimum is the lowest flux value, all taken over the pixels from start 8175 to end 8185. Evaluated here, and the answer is -13.9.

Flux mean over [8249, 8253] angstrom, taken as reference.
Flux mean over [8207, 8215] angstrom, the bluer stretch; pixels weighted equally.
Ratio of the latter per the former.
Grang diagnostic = 1.01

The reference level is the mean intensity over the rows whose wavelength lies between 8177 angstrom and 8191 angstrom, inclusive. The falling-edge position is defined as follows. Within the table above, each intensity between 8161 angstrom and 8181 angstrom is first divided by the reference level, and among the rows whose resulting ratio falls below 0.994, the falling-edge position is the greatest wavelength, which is 8162.0 angstrom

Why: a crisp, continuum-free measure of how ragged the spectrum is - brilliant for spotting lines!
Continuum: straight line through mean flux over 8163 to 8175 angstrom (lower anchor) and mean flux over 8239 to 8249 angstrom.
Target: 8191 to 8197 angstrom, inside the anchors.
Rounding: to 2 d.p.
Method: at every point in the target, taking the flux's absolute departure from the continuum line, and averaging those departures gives 0.38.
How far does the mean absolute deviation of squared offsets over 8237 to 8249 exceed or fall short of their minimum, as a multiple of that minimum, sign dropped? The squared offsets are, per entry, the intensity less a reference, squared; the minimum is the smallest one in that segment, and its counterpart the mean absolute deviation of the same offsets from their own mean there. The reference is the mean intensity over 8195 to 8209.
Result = 201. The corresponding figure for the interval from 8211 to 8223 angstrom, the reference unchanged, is 78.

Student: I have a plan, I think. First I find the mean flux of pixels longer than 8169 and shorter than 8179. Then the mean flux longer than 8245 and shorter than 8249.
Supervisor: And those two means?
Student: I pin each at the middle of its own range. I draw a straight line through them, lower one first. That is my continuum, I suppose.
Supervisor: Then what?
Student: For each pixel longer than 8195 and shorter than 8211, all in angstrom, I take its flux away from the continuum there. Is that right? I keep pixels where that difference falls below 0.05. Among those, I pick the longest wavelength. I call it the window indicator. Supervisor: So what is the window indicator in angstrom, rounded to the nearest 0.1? 8210.0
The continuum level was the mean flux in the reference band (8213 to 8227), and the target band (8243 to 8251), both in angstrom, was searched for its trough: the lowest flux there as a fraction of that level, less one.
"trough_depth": -0.036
